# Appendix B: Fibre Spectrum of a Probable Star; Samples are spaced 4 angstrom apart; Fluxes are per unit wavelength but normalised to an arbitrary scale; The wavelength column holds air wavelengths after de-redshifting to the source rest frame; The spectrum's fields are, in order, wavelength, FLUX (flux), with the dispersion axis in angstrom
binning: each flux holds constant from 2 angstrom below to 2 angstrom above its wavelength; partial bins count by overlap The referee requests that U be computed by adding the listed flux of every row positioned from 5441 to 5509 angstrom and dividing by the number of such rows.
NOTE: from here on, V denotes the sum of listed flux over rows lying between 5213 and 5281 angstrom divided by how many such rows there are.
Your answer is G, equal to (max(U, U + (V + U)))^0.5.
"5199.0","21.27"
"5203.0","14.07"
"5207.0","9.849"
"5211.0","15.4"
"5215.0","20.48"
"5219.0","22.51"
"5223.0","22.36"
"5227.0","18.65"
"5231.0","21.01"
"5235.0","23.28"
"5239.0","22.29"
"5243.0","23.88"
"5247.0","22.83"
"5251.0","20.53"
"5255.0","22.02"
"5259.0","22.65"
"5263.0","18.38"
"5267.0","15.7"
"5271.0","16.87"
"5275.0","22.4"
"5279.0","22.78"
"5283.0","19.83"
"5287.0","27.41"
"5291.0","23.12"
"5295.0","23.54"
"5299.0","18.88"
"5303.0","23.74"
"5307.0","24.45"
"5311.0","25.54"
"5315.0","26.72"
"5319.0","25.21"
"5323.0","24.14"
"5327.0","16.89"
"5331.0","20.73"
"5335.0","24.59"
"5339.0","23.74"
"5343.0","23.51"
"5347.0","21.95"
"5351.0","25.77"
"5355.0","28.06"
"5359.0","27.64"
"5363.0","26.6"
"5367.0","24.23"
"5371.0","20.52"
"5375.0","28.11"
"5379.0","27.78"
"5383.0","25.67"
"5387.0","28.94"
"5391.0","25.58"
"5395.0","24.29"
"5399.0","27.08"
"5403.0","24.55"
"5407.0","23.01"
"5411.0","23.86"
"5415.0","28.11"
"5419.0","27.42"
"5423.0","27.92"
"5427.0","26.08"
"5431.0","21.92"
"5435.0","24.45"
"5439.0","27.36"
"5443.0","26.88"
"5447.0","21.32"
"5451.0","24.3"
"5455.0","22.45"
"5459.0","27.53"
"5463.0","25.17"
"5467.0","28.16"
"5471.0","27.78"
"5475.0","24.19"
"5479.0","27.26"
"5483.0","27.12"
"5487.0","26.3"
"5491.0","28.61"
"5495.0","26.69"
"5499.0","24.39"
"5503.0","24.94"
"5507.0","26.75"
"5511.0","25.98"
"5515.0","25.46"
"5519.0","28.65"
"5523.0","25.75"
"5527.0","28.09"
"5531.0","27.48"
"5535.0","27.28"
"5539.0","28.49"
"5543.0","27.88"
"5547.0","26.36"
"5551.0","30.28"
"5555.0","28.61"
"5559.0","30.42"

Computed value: 8.53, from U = 25.9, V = 21.1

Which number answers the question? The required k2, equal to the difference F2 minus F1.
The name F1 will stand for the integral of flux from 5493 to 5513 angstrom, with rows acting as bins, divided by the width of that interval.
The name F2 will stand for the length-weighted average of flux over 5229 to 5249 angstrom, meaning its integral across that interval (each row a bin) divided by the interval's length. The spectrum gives -3.1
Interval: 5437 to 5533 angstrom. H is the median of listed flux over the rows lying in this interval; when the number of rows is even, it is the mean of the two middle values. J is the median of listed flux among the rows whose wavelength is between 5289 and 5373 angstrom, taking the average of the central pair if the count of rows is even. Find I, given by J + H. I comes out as 50.9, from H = 26.7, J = 24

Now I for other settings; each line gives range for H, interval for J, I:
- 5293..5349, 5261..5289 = 43.6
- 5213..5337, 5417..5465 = 48.1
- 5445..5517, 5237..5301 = 48.5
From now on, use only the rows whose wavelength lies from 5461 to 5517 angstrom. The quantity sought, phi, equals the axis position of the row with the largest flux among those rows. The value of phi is 5491.0 angstrom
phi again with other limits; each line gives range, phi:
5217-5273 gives 5243.0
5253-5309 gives 5287.0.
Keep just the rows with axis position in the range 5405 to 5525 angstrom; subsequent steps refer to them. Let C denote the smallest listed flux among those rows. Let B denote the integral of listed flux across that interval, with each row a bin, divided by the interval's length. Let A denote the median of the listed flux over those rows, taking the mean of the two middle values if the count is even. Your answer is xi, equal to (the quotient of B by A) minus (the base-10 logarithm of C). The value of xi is -0.34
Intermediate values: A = 26.2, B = 25.9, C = 21.32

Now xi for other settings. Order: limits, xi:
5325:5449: -0.25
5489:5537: -0.39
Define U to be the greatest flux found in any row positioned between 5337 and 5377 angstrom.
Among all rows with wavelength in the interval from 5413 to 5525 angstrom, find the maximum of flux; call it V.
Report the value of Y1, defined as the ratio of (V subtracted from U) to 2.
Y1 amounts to -0.3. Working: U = 28.11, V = 28.65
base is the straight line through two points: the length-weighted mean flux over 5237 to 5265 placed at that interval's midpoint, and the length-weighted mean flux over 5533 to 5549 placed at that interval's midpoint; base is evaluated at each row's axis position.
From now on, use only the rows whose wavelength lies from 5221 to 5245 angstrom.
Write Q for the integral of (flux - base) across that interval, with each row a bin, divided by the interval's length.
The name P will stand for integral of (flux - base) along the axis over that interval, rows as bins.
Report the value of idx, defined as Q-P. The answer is -11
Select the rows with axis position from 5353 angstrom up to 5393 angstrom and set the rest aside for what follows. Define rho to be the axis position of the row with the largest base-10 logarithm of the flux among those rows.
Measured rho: 5387.0 angstrom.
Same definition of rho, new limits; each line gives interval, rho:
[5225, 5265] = 5243.0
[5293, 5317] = 5315.0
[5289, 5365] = 5355.0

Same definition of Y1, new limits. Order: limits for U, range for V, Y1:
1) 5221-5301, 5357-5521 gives -0.8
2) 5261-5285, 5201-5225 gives 0.1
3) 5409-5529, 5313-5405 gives -0.1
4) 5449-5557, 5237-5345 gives 1.4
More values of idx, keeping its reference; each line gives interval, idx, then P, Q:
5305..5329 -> -17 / 18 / 0.7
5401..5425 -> -19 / 20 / 0.8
